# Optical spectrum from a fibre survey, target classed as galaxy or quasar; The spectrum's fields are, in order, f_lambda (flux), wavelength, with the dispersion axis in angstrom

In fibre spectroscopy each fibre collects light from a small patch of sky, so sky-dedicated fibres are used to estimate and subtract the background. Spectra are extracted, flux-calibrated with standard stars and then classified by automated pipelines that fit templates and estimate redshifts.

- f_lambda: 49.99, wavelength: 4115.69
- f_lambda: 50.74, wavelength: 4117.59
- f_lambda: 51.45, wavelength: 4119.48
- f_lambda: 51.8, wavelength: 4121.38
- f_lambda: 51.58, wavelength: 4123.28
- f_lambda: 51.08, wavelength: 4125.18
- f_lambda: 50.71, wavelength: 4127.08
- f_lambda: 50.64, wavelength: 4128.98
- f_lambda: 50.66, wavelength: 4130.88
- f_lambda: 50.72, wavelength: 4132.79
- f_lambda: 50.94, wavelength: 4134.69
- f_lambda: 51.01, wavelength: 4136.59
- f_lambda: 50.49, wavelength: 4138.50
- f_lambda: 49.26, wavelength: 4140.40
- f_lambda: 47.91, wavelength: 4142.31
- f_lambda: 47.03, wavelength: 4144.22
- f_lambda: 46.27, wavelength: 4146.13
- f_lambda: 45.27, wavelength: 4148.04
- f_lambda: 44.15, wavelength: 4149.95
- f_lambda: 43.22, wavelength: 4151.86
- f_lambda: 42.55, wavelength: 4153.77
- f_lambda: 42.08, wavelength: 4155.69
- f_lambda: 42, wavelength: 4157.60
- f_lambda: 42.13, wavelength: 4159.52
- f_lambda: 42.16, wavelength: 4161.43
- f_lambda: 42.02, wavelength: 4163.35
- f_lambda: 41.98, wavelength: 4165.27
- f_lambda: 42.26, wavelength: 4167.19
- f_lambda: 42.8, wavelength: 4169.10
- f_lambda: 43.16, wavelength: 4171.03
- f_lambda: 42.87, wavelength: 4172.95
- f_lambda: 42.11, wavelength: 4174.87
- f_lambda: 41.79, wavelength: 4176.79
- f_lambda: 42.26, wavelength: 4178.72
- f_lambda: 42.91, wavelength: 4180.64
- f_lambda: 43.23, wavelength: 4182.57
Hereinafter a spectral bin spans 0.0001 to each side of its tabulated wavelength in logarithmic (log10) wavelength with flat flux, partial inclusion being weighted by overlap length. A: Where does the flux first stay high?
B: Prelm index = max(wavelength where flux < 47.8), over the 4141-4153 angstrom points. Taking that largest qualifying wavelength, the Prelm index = 4151.86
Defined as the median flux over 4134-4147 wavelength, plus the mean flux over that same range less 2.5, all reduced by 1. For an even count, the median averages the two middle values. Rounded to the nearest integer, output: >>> 95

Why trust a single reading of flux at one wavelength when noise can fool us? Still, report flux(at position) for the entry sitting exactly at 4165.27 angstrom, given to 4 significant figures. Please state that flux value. 41.98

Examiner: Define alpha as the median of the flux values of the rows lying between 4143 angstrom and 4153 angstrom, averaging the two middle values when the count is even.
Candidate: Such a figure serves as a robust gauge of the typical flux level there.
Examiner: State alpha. 45.3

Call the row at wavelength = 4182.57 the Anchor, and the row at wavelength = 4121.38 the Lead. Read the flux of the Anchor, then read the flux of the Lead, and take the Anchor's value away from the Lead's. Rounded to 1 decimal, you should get 8.6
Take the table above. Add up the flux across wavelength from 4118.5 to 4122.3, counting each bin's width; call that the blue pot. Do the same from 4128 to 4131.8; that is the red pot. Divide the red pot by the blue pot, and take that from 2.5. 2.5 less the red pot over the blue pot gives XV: 1.52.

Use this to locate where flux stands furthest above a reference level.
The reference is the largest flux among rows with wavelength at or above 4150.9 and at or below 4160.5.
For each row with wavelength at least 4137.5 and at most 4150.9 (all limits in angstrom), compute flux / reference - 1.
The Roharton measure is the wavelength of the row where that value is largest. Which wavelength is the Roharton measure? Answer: 4138.50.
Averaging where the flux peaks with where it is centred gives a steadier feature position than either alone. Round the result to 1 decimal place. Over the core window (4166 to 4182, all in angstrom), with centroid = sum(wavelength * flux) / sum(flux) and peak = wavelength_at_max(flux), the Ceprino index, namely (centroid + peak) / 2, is 4172.5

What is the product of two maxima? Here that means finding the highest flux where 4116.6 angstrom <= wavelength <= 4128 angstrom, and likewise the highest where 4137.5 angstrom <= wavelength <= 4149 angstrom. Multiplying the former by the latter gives 2615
